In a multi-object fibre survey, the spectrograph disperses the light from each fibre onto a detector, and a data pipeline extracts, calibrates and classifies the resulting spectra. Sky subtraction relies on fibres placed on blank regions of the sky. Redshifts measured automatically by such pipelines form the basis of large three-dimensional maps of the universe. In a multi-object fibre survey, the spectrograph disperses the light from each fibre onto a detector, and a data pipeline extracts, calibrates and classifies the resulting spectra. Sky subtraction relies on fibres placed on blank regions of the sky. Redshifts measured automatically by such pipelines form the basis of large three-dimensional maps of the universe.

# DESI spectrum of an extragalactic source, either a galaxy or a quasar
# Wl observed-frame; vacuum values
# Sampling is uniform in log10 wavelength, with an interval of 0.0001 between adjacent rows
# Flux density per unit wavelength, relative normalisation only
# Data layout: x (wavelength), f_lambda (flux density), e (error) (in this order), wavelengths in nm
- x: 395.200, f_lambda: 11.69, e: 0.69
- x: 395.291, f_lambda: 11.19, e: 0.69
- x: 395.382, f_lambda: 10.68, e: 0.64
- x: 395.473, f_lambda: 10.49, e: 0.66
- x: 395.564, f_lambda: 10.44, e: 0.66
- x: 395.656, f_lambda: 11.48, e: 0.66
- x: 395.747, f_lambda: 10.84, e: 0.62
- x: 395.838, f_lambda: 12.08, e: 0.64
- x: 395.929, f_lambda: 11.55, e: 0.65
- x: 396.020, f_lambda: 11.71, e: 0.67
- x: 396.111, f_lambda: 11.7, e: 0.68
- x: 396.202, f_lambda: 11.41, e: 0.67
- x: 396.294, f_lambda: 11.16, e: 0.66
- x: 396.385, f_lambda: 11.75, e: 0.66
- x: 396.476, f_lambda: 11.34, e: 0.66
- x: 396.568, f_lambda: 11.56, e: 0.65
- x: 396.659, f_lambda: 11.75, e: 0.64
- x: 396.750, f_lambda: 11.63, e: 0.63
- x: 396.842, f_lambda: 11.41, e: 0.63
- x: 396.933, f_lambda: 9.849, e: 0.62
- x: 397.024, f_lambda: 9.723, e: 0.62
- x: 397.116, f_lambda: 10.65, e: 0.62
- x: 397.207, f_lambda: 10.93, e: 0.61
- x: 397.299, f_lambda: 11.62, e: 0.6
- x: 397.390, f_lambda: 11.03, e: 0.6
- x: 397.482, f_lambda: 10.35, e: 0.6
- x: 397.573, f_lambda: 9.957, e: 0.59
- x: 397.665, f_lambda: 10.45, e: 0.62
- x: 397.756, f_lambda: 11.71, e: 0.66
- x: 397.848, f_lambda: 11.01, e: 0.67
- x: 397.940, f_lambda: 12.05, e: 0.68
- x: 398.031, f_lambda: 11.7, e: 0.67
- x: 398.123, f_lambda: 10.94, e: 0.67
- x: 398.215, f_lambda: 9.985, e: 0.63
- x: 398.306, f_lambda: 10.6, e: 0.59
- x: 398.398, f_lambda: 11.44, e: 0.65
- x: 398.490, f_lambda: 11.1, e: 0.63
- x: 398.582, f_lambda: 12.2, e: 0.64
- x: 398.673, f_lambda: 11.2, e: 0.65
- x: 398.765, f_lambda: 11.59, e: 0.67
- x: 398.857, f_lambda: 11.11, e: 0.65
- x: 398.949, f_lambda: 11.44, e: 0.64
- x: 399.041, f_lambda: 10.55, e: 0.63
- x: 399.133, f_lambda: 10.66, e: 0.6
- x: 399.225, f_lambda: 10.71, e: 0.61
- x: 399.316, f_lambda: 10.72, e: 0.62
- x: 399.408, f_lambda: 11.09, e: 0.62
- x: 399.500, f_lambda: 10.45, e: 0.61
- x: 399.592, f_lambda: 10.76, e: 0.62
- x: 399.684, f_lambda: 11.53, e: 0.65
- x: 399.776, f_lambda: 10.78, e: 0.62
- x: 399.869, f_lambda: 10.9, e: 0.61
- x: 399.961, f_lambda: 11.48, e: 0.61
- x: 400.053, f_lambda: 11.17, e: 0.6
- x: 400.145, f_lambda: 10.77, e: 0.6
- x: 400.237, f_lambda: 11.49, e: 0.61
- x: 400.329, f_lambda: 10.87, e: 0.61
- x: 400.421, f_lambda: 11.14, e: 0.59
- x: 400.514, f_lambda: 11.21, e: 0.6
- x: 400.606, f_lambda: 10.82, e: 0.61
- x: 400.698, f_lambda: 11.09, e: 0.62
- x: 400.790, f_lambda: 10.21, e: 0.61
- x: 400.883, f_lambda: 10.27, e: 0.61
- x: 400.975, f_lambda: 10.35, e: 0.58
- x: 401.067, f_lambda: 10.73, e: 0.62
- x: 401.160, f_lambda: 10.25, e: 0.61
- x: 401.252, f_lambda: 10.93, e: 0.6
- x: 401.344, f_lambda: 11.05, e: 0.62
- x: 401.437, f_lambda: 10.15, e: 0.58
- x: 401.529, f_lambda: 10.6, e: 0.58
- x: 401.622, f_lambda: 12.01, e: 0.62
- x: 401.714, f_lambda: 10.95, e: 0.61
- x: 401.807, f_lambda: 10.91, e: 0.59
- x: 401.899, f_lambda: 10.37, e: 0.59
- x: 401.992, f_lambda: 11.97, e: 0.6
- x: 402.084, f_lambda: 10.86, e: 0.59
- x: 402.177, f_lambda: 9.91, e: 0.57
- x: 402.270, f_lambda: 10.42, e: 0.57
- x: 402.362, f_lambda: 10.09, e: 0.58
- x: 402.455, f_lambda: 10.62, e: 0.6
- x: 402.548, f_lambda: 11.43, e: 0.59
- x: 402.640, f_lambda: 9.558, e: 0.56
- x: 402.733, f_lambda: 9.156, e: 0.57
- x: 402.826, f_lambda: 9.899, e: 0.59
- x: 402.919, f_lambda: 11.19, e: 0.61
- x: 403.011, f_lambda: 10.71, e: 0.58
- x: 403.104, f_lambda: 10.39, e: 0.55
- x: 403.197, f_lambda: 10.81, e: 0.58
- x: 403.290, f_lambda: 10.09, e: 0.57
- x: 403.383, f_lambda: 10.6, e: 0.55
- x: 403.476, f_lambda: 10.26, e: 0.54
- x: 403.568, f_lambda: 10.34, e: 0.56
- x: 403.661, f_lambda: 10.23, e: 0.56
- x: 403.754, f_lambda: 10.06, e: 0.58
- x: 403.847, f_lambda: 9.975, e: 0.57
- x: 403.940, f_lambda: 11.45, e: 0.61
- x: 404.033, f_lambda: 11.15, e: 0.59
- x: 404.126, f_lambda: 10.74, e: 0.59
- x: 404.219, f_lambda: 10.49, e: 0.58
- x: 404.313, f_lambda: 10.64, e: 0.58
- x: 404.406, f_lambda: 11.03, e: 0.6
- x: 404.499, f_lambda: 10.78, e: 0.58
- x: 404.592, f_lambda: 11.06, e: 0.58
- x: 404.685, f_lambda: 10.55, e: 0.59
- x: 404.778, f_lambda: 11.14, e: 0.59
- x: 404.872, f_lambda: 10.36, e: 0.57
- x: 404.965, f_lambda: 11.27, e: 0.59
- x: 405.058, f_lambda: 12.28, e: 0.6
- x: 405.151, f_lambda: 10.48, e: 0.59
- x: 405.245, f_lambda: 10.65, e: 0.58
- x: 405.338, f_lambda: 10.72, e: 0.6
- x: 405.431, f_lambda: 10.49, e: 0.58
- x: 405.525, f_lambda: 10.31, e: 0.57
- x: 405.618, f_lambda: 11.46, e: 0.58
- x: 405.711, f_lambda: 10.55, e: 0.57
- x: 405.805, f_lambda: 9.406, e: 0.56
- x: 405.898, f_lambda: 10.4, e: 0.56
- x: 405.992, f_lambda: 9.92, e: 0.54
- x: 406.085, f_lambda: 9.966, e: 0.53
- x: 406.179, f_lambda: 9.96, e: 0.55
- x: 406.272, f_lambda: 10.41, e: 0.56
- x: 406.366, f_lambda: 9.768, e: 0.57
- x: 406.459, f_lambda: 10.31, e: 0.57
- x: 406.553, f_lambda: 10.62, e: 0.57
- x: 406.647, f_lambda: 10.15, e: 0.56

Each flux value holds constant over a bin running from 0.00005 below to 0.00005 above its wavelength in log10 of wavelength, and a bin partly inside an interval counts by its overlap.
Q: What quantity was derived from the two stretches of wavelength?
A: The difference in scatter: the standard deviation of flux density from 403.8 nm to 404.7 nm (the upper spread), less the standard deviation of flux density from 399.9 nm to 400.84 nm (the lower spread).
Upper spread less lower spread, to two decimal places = 0.03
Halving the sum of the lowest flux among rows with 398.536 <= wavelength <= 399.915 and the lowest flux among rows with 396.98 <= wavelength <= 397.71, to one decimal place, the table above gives 10.1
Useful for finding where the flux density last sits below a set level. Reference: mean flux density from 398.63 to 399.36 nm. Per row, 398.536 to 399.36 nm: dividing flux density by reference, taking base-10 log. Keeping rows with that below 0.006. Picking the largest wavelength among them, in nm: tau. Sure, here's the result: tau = 399.316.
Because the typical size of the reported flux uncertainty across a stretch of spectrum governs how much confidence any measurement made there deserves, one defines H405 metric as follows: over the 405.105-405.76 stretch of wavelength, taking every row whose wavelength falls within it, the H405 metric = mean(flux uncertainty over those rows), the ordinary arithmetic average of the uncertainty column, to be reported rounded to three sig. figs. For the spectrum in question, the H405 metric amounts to 0.581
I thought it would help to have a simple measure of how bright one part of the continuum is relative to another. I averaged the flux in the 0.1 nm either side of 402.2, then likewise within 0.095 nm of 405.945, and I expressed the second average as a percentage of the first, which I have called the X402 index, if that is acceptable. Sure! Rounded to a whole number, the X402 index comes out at 100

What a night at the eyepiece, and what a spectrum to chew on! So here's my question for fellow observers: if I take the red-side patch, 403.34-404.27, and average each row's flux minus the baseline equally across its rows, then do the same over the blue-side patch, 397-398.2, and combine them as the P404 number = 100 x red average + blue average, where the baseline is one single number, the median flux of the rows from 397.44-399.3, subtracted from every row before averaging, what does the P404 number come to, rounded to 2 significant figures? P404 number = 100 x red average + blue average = -53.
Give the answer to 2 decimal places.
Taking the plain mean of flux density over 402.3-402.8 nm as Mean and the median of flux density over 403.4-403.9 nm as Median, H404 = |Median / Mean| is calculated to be 1.01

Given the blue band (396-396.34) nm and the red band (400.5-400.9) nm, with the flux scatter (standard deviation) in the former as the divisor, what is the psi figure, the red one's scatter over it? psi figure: 1.8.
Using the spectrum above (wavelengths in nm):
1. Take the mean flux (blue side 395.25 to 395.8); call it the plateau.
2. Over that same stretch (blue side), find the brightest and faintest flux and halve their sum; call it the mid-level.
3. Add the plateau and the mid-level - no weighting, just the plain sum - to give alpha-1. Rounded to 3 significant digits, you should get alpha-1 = 21.8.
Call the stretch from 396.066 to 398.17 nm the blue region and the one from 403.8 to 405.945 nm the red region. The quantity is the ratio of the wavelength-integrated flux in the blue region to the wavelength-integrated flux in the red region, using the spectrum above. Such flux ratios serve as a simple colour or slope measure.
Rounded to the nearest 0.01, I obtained 1.01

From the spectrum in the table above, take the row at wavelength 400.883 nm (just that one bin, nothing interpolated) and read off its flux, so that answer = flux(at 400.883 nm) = 10.27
